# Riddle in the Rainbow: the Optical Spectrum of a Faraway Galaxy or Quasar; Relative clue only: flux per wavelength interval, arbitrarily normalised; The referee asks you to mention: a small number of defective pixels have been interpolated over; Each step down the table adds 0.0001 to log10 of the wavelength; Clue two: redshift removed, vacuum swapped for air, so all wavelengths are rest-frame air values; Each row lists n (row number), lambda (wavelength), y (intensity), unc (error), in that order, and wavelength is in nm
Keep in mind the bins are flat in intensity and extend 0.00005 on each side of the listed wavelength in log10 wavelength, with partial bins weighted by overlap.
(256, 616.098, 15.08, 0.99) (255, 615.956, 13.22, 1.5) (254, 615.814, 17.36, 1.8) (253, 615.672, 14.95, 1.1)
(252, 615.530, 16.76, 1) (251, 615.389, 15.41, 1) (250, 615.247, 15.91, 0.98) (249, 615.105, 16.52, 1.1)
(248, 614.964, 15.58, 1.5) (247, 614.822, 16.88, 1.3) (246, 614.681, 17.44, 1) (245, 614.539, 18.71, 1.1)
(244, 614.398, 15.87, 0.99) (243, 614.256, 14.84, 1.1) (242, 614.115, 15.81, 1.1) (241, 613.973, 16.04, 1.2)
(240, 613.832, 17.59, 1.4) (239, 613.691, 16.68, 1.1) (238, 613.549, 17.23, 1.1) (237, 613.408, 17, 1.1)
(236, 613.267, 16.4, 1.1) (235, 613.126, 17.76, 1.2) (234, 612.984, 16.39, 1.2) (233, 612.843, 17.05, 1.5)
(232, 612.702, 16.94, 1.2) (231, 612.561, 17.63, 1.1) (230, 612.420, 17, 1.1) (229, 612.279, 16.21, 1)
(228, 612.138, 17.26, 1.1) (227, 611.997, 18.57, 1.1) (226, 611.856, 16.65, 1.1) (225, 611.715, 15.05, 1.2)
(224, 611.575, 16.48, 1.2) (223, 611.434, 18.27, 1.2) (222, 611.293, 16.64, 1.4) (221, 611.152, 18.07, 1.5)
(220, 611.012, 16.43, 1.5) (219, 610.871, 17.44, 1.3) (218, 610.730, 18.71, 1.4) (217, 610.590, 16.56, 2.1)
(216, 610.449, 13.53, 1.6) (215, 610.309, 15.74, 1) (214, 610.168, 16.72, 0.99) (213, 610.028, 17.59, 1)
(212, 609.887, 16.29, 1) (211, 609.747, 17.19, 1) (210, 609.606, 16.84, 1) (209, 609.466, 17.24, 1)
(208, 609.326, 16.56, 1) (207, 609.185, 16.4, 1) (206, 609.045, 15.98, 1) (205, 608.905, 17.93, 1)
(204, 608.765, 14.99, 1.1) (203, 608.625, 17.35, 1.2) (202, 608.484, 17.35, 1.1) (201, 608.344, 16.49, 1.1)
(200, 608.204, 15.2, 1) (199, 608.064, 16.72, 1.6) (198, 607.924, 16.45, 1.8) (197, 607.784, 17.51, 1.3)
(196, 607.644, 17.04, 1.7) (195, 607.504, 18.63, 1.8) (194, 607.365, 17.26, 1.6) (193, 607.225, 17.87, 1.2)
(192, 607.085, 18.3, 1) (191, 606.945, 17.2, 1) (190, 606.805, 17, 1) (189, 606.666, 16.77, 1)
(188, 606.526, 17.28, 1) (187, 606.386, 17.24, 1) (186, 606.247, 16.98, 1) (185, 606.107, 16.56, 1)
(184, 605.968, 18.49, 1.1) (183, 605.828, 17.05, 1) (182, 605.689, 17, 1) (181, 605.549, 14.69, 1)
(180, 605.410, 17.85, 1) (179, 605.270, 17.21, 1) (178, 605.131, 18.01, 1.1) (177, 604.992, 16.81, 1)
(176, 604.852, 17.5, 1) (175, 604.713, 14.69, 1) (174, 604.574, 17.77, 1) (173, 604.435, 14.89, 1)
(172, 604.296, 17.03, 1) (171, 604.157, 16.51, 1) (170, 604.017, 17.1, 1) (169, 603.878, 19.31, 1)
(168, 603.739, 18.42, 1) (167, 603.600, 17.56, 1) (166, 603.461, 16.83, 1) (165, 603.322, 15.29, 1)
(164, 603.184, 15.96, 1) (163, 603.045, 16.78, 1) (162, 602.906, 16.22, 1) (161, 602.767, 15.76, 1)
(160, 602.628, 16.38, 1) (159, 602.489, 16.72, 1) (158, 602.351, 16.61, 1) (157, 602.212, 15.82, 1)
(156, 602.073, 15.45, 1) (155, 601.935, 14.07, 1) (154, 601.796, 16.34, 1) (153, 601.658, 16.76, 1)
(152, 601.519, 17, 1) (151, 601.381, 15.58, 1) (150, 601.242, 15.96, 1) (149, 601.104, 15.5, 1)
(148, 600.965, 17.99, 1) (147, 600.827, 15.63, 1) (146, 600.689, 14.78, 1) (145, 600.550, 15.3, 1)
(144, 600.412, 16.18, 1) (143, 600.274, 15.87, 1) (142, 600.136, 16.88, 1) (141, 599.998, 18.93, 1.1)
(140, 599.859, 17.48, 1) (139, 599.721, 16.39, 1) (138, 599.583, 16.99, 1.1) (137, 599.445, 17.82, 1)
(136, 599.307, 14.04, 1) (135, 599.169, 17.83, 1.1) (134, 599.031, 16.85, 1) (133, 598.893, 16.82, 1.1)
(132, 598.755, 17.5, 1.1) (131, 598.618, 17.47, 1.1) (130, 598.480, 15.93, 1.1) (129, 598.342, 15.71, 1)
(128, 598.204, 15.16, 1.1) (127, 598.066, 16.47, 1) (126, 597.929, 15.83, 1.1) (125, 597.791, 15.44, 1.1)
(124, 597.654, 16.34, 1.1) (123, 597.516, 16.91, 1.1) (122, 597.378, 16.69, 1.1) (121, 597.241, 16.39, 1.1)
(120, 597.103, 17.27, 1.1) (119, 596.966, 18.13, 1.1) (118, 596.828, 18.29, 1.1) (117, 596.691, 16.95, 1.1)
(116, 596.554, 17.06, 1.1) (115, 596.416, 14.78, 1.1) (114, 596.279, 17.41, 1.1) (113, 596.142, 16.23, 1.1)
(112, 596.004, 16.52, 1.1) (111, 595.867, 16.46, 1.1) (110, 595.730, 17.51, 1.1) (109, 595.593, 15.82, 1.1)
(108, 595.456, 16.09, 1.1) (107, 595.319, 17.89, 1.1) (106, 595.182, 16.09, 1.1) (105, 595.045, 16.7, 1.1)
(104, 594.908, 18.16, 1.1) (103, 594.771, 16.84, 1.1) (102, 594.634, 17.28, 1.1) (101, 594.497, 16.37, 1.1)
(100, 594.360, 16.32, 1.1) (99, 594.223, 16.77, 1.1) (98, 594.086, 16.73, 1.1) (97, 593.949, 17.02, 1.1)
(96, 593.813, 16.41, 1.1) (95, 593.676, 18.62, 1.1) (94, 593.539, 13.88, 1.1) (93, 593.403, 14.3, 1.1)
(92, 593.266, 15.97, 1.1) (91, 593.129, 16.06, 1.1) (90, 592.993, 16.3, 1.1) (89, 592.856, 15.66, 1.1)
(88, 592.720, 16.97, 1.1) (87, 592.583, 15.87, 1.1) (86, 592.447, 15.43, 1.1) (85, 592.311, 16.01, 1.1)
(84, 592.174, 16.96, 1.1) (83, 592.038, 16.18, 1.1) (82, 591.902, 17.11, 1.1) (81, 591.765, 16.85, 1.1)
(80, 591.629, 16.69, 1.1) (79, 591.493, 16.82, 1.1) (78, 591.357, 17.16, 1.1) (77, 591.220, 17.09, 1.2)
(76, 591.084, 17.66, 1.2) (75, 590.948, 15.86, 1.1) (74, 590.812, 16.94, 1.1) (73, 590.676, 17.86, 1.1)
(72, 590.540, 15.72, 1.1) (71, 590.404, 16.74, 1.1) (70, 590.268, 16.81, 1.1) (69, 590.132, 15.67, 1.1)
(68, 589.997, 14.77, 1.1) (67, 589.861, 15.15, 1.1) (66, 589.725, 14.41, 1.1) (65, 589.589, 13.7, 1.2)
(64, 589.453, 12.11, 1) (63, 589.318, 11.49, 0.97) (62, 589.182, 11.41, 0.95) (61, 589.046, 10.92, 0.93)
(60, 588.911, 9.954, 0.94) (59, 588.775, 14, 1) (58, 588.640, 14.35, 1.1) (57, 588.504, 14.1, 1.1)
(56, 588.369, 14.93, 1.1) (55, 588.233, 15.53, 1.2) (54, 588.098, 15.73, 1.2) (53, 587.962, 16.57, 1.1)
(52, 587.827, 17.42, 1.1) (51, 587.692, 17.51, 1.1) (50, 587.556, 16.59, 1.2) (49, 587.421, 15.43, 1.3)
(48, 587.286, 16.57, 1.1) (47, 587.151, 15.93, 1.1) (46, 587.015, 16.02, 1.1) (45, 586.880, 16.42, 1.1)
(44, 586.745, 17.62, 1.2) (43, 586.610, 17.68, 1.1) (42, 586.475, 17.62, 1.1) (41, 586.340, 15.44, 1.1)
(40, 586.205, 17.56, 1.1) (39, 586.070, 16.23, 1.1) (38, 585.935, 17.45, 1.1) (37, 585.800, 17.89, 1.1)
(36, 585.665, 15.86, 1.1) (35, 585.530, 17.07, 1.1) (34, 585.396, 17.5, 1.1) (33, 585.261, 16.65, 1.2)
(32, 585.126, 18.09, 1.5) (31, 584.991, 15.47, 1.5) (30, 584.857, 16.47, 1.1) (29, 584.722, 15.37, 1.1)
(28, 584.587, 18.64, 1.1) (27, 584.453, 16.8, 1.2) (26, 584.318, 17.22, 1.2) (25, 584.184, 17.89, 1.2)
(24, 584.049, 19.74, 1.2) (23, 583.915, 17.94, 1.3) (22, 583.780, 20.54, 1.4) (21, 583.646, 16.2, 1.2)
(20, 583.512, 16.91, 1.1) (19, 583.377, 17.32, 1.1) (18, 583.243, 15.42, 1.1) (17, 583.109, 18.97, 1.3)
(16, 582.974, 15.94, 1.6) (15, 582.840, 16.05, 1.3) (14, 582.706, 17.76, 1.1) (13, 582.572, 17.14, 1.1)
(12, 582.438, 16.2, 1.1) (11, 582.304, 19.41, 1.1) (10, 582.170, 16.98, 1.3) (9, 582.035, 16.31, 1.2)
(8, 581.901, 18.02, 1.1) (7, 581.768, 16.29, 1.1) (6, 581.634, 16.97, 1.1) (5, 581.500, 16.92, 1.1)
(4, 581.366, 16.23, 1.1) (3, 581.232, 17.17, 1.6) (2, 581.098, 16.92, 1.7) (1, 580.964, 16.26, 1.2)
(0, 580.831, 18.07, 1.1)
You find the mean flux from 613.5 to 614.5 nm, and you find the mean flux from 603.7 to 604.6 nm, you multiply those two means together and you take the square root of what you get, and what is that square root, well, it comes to 16.78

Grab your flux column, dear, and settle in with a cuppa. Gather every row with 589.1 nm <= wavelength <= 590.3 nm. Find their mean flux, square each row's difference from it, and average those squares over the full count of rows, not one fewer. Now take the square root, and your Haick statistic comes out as 1.8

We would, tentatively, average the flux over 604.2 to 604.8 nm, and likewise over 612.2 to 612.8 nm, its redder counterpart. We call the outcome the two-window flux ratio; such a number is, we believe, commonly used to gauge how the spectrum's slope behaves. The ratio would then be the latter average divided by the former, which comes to 1.05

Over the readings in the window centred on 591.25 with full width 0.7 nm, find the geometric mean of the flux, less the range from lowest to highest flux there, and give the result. 15.1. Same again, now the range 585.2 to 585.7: 15.1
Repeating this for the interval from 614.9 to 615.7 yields 14.0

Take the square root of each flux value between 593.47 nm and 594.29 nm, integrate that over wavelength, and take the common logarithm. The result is 0.523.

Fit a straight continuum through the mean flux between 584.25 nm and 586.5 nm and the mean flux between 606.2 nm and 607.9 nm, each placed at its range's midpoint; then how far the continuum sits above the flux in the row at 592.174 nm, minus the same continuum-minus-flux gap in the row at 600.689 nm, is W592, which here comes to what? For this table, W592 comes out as -2.4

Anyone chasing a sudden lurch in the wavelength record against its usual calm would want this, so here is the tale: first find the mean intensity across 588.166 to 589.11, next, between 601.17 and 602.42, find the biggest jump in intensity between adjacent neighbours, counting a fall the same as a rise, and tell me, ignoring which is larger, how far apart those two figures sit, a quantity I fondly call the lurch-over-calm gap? 11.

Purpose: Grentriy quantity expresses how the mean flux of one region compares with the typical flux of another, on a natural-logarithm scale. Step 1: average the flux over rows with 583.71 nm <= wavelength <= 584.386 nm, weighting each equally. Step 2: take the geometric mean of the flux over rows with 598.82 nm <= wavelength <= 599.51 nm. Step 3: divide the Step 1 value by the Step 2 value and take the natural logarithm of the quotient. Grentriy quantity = 0.12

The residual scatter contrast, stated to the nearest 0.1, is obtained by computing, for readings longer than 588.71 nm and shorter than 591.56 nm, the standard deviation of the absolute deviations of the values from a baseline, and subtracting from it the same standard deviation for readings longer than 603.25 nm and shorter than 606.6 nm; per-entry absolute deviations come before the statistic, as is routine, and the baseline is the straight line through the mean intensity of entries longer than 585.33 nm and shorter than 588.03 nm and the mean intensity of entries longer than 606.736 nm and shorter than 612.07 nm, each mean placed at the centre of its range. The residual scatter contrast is 1.4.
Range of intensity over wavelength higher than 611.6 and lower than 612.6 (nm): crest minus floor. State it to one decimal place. 3.5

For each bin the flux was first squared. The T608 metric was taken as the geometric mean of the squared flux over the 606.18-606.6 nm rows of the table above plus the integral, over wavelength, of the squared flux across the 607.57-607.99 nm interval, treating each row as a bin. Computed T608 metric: 416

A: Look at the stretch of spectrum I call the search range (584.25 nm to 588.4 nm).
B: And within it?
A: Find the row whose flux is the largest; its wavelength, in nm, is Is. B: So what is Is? 584.587 nm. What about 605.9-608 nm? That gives 607.504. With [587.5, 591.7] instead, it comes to 590.676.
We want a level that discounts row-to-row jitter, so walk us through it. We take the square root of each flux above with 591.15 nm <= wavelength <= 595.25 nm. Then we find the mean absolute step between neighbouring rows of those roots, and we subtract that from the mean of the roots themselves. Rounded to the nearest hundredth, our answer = 3.96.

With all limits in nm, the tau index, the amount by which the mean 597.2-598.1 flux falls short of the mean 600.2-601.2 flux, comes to -0.4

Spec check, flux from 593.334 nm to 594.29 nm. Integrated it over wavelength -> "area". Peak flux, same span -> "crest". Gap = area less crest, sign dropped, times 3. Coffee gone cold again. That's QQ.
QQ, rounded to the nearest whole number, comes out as 9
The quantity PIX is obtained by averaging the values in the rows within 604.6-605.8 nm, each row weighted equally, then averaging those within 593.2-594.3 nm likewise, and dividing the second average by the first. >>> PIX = 0.97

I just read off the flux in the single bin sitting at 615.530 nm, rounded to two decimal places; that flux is 16.76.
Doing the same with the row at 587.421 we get 15.43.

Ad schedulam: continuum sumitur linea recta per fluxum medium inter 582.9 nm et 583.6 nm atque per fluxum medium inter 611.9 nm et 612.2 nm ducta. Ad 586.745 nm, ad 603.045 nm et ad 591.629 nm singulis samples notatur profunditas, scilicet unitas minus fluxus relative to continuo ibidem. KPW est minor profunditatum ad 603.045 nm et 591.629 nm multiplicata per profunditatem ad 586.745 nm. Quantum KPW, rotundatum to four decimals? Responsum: -0.0010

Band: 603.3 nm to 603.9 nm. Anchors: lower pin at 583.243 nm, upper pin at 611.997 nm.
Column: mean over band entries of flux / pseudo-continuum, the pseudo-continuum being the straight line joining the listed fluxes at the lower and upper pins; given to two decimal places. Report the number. 0.99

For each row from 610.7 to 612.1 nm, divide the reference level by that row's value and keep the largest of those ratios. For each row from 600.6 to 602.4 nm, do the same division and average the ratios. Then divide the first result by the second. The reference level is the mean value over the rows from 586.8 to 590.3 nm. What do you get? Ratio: 1.06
